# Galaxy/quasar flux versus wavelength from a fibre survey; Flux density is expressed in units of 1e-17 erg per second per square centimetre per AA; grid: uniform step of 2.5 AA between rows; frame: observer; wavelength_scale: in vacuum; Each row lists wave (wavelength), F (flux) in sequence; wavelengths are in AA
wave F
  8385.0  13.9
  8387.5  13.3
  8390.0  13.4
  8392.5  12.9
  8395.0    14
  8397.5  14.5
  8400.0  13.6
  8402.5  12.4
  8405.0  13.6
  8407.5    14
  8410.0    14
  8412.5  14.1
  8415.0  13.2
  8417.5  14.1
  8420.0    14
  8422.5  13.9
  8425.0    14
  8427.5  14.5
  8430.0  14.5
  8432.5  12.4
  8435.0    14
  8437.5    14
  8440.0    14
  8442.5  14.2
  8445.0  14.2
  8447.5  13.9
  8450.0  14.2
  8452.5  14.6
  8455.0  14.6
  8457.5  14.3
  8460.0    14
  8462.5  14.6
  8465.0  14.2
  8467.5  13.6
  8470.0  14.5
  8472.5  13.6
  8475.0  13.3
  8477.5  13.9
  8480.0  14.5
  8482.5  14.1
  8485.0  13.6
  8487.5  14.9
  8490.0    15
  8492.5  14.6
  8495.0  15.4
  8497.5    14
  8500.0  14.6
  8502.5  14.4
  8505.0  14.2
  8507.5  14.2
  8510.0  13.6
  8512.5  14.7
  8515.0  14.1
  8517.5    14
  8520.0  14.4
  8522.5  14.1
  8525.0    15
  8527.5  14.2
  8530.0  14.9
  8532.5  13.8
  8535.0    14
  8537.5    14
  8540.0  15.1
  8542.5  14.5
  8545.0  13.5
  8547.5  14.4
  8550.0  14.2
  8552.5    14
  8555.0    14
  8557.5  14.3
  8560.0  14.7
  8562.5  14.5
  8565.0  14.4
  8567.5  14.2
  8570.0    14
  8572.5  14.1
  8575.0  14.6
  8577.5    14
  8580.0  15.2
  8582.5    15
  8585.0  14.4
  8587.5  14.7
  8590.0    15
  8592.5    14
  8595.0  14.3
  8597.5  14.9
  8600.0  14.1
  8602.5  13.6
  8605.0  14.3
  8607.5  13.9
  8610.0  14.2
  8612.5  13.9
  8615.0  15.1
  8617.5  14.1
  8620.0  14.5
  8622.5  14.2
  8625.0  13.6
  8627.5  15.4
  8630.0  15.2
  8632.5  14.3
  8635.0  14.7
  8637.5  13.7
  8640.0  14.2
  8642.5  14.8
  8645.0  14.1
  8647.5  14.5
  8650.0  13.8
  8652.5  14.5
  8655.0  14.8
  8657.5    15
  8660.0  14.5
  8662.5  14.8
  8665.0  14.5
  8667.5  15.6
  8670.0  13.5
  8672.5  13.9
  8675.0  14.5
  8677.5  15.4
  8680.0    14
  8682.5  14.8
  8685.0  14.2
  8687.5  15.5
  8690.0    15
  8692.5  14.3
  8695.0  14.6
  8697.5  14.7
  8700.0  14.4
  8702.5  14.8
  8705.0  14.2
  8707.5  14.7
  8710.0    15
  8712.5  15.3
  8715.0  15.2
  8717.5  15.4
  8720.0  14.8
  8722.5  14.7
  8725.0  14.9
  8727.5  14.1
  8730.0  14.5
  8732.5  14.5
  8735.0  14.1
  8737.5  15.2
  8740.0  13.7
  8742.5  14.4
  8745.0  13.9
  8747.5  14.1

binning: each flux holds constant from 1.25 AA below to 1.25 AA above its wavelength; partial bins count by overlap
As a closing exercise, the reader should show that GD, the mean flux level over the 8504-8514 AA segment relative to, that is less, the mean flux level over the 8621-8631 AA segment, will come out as -0.4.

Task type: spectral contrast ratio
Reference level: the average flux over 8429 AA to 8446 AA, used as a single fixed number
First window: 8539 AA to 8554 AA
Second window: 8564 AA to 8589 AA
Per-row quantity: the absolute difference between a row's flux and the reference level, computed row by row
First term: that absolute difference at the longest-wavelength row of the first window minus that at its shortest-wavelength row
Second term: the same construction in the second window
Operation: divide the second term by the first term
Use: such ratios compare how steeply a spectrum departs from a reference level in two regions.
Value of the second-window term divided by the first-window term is -0.3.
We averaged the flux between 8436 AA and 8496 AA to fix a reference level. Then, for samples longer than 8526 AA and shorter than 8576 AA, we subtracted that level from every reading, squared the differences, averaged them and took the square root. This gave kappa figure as 0.37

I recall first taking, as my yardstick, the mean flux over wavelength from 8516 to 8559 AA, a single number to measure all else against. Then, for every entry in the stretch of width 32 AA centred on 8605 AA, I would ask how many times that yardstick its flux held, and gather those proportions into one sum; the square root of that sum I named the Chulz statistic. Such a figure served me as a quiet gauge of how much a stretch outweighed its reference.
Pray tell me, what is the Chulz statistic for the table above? 3.61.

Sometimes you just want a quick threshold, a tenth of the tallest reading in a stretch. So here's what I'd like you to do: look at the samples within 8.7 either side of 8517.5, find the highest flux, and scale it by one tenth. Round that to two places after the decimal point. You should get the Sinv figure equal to 1.50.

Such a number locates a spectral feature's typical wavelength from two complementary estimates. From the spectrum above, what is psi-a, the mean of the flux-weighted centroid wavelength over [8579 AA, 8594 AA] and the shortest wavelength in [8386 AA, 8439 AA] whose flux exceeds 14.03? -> 8491.8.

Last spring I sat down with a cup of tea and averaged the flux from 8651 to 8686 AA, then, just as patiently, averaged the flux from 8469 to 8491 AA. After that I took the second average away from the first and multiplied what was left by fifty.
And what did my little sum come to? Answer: 21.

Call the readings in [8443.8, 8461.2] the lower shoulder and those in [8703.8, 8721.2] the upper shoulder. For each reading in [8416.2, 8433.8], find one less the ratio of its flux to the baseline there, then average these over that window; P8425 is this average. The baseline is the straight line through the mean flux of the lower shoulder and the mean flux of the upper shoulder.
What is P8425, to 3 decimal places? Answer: 0.019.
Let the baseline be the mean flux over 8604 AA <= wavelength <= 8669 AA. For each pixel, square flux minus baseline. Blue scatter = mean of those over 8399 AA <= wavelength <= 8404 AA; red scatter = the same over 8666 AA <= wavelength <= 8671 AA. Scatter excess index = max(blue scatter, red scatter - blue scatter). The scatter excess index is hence 2.5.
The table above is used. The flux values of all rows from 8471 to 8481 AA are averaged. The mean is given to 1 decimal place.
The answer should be 13.8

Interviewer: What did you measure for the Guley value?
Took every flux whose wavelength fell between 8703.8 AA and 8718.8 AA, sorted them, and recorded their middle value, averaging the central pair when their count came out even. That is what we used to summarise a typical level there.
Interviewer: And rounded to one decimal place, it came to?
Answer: 15.1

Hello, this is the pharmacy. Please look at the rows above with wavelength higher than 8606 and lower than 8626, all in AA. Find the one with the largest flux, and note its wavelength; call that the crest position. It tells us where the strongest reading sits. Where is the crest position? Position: 8615.0 AA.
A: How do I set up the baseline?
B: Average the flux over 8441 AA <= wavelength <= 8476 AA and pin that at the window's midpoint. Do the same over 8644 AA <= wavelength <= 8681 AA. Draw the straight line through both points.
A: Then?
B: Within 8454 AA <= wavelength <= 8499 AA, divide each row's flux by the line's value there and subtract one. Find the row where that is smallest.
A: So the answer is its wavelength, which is 8475.0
